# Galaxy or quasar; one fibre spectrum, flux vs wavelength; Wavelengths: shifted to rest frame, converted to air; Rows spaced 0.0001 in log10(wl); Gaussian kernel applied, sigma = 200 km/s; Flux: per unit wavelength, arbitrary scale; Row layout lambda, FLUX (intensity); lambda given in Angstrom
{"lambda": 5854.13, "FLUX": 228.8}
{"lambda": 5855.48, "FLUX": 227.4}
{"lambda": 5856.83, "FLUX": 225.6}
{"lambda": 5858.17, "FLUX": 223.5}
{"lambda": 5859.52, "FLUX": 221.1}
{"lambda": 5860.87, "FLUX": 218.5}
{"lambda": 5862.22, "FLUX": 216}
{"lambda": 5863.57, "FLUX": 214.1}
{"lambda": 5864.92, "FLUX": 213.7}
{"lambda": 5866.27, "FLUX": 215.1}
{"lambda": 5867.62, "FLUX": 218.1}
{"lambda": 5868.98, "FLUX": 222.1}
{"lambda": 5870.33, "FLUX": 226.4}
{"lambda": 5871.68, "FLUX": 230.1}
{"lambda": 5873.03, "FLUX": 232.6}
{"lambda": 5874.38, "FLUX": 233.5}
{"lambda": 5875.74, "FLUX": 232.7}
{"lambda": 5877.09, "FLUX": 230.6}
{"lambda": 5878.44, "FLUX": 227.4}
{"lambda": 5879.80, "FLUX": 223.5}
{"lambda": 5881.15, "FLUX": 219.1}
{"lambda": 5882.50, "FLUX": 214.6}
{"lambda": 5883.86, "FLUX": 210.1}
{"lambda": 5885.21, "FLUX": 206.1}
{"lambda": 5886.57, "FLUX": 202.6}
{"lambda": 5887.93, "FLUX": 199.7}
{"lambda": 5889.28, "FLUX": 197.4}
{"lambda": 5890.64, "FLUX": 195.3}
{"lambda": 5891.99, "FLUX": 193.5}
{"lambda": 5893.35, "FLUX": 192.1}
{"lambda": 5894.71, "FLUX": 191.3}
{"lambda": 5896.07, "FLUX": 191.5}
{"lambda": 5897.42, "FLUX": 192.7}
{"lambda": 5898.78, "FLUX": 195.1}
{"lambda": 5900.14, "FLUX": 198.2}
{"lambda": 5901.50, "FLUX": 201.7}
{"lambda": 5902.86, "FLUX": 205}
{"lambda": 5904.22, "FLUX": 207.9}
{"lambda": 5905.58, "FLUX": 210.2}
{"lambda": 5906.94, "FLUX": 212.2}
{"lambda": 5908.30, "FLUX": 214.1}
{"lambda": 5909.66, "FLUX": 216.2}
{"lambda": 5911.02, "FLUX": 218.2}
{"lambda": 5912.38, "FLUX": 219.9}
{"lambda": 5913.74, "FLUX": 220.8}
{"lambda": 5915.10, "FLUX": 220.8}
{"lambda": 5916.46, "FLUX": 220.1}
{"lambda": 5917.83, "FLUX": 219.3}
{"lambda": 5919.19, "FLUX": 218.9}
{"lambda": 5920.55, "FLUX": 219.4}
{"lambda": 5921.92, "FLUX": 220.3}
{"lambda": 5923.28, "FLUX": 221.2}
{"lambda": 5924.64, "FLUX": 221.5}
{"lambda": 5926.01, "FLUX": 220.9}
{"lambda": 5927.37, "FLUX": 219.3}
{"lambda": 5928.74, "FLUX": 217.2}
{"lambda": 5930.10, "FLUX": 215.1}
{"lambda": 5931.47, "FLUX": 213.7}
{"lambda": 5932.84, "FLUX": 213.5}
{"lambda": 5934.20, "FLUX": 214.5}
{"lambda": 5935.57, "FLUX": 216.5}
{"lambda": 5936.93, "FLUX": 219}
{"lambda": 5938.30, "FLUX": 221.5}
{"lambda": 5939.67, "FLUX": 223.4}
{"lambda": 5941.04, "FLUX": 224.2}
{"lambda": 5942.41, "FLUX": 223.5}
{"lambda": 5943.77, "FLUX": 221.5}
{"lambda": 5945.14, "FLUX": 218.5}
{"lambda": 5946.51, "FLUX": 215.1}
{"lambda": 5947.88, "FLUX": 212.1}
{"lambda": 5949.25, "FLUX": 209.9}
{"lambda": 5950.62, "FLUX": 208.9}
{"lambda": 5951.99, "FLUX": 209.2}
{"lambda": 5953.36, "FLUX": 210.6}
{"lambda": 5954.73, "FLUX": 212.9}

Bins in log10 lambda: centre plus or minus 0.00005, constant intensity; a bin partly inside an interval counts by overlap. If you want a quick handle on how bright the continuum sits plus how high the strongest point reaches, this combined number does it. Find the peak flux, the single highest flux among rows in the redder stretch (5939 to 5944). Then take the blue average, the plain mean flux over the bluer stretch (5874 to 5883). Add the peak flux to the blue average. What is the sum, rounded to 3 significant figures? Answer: 450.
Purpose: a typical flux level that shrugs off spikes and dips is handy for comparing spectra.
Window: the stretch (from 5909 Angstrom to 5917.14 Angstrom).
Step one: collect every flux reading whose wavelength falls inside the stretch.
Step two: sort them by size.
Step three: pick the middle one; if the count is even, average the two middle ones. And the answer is 220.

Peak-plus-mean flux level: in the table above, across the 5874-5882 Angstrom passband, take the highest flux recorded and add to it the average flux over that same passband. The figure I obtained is 461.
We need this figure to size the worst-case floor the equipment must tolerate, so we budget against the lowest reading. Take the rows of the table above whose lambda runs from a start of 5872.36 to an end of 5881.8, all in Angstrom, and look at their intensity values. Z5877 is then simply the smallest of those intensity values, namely 219.1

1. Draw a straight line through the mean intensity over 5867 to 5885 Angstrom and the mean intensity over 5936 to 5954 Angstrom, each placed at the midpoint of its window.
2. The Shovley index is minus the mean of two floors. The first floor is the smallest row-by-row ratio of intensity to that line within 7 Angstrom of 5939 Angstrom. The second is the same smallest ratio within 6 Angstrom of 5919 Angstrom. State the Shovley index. -0.988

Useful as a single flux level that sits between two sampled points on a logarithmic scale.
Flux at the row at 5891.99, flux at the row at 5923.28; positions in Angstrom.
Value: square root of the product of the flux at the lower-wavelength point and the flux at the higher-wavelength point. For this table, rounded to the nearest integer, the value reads 207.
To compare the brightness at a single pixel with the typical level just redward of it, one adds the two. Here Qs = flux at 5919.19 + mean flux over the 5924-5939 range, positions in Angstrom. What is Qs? 436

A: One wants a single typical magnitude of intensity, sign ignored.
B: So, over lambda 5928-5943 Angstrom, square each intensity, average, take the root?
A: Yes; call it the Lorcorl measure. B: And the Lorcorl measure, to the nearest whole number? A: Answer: 218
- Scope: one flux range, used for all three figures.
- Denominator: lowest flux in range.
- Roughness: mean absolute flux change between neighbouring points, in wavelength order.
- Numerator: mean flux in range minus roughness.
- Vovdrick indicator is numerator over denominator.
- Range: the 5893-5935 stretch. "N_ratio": 1.10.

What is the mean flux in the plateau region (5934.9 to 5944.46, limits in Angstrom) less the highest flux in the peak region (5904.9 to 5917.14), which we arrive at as 1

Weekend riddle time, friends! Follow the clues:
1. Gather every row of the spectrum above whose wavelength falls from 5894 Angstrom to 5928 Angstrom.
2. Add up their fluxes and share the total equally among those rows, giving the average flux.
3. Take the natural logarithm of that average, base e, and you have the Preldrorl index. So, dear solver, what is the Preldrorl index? 5.36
